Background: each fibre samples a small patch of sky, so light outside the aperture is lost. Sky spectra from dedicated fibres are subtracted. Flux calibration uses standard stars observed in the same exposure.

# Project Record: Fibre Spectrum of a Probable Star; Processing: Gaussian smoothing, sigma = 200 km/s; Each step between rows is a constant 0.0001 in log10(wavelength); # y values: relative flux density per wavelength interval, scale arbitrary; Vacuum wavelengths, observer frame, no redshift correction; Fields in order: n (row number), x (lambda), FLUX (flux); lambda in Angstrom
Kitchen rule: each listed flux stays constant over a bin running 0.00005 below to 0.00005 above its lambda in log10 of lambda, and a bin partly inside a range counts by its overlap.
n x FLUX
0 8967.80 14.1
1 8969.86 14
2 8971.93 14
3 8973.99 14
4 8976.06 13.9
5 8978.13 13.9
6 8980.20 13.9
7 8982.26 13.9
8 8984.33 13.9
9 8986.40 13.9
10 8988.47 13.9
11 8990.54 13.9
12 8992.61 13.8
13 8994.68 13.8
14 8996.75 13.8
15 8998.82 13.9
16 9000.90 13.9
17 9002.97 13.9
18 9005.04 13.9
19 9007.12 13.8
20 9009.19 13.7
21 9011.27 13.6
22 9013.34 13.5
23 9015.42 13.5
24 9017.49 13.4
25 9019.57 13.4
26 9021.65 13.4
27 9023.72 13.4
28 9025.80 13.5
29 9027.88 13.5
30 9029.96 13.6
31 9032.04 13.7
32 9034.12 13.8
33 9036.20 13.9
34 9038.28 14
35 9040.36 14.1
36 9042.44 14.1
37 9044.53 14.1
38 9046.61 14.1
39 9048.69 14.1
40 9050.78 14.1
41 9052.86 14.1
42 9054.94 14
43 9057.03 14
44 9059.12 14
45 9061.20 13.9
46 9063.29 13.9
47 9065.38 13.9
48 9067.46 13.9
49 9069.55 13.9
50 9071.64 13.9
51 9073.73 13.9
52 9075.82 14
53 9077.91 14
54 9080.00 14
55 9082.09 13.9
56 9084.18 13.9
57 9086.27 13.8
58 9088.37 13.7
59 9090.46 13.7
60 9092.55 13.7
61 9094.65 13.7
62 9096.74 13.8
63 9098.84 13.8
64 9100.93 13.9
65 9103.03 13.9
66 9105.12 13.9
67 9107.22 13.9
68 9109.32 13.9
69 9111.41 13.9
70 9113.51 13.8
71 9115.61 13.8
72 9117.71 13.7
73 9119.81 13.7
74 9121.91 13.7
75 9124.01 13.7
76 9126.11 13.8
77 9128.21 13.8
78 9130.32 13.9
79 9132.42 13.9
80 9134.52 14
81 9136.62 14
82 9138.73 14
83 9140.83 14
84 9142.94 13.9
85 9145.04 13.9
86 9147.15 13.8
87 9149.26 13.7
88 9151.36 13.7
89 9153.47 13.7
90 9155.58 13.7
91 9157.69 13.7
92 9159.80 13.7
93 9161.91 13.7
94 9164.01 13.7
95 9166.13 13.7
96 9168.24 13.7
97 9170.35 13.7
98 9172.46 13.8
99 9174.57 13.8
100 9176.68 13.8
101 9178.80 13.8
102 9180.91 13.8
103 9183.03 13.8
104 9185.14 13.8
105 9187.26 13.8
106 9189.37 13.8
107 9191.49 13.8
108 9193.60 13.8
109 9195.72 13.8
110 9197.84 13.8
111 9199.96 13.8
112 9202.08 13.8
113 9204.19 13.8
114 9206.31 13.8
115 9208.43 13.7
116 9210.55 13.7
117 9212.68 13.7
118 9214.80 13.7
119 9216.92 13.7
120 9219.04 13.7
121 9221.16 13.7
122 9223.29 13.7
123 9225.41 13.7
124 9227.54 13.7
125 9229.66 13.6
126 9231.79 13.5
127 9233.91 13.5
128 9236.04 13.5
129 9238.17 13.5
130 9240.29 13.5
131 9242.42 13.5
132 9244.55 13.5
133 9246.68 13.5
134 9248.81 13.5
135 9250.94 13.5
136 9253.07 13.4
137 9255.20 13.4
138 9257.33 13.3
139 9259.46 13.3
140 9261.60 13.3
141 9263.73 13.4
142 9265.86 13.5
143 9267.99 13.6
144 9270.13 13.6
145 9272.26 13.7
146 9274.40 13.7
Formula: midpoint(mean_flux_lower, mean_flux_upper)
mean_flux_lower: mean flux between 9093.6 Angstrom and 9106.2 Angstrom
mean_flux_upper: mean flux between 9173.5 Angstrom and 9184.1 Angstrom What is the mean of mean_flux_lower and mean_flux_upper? 13.8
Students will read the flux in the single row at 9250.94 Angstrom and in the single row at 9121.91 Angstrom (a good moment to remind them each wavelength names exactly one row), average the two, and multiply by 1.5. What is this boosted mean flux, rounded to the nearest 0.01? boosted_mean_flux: 20.40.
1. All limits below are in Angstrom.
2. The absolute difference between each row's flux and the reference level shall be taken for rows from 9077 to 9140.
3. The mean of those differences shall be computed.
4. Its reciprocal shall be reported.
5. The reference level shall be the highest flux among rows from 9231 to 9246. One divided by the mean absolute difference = 2.94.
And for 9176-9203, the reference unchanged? 3.33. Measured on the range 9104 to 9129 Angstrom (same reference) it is 3.33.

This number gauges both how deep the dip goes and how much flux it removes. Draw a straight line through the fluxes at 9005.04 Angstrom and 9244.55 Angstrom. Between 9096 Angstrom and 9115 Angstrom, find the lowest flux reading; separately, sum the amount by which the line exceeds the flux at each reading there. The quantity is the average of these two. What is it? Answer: 6.30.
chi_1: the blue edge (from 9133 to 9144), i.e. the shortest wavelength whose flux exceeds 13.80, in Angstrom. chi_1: 9134.52 Angstrom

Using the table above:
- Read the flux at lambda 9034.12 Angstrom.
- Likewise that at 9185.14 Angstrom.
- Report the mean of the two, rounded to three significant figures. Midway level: 13.8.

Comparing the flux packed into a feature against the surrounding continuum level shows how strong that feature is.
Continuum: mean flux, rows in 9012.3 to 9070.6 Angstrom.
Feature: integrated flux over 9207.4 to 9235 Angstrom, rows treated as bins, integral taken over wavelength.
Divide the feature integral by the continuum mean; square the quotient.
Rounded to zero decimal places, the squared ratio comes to 745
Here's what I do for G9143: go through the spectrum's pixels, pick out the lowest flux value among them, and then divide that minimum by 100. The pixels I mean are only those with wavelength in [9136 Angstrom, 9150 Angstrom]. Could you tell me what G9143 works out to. 0.1370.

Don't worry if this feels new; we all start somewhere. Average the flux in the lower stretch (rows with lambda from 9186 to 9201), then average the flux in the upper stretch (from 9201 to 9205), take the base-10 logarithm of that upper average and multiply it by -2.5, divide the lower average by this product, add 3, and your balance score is -1.84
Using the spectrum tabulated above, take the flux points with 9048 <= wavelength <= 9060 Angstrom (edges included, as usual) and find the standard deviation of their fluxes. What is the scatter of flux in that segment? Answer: 0.05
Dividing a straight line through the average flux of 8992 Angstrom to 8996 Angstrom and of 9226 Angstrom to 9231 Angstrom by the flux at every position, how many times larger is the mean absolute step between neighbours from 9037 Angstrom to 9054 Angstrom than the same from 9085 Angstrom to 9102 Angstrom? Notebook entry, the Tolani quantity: 0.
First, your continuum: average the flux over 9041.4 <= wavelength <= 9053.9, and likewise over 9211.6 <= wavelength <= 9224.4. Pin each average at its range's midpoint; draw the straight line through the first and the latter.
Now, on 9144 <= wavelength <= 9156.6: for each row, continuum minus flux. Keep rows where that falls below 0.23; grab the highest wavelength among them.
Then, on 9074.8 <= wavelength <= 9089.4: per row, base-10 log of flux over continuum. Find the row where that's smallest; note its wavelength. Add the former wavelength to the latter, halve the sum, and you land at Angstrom 9122.0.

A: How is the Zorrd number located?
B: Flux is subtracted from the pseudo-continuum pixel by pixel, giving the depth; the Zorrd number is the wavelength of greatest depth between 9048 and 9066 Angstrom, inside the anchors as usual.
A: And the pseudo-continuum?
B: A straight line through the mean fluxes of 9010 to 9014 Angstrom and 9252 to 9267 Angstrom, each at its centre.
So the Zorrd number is 9061.20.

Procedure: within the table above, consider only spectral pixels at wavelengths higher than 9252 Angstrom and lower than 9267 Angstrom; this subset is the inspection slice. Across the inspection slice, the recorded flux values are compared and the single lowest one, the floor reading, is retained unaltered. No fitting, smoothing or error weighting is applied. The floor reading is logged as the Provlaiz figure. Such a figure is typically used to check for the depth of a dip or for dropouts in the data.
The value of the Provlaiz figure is 13.3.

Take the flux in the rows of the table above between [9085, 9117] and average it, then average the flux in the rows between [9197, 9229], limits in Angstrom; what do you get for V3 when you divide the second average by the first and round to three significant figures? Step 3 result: 0.994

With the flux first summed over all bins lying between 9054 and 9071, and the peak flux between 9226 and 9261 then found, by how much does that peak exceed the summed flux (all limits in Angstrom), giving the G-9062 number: -98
